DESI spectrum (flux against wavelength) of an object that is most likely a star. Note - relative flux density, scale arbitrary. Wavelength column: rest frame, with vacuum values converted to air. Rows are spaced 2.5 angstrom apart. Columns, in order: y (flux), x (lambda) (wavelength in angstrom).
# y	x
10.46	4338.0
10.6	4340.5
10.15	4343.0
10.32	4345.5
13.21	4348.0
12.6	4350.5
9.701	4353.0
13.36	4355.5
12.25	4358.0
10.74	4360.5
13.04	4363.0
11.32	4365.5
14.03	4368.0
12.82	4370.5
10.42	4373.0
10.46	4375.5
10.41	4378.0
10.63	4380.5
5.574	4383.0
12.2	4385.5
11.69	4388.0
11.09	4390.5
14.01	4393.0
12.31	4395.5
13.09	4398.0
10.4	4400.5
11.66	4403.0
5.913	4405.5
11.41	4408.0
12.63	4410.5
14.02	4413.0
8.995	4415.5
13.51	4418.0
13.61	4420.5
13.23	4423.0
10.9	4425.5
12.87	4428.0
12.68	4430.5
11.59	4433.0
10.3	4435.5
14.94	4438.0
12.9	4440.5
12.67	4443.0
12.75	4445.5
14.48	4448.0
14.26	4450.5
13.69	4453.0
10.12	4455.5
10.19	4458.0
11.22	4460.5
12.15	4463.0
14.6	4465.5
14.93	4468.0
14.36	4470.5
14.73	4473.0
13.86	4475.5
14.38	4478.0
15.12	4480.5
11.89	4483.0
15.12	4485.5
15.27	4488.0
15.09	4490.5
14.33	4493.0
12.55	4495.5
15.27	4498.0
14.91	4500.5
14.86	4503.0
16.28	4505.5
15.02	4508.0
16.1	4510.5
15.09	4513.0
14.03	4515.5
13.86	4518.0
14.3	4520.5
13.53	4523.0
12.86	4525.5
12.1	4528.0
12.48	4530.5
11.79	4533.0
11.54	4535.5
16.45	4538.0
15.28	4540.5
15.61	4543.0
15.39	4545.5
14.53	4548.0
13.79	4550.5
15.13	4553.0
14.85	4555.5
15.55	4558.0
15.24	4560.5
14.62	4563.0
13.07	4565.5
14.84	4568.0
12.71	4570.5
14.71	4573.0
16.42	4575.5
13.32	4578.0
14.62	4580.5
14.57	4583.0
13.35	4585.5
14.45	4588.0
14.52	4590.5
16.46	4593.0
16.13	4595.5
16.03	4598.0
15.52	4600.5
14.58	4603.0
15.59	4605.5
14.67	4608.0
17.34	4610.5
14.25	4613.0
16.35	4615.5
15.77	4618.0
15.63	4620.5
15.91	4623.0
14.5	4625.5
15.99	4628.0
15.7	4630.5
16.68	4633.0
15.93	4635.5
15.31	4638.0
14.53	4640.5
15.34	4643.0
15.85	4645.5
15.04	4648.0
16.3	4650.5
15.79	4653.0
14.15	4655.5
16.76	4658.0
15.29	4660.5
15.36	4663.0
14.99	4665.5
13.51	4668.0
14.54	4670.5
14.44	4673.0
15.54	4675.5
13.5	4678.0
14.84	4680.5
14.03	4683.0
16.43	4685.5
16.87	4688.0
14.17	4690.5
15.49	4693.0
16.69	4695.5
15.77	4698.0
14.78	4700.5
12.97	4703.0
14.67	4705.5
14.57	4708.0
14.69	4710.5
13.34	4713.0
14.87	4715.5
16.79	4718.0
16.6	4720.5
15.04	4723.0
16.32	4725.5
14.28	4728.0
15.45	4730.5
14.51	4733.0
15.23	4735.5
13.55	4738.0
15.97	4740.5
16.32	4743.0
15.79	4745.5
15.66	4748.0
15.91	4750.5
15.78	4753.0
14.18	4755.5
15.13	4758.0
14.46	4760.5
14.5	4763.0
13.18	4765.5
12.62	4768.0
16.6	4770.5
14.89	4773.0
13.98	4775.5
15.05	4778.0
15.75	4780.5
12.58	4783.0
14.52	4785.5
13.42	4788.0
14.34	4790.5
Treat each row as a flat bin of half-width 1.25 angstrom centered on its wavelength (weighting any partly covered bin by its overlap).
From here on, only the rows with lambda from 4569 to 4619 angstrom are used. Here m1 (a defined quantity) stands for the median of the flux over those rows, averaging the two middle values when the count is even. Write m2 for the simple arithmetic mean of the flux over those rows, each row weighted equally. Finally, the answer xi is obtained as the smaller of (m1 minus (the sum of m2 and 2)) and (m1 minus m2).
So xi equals -2.4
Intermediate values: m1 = 14.7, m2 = 15.1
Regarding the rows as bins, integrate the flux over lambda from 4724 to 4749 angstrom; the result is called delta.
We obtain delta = 383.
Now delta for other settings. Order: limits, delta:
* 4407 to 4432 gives 310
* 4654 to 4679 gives 371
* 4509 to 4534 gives 341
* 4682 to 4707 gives 380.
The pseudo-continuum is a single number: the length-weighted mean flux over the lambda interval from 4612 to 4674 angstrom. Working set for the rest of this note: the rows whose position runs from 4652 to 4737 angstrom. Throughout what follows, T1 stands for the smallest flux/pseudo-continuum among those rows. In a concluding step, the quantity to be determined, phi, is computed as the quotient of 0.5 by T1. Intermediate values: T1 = 0.84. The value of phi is 0.59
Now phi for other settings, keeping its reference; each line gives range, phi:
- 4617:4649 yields 0.53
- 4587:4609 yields 0.53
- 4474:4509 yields 0.65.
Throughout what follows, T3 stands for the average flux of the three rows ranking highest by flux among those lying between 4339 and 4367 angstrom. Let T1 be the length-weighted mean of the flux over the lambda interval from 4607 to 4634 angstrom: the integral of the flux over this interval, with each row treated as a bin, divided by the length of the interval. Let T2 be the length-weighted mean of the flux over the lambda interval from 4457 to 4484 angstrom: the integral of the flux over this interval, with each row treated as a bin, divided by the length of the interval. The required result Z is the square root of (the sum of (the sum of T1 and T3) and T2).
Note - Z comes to 6.51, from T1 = 15.7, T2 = 13.4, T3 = 13.2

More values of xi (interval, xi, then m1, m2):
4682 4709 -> -2.4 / 14.8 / 15.1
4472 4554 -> -1.6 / 14.7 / 14.3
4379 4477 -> -1.5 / 12.7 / 12.2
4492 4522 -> -1.8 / 14.9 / 14.7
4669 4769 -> -2.1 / 14.9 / 15.0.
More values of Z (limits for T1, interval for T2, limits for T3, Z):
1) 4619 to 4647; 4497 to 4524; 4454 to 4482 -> 6.73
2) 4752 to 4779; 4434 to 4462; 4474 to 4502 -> 6.50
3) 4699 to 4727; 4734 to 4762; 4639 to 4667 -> 6.82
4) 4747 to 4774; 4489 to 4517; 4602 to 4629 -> 6.80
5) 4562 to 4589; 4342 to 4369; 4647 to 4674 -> 6.51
